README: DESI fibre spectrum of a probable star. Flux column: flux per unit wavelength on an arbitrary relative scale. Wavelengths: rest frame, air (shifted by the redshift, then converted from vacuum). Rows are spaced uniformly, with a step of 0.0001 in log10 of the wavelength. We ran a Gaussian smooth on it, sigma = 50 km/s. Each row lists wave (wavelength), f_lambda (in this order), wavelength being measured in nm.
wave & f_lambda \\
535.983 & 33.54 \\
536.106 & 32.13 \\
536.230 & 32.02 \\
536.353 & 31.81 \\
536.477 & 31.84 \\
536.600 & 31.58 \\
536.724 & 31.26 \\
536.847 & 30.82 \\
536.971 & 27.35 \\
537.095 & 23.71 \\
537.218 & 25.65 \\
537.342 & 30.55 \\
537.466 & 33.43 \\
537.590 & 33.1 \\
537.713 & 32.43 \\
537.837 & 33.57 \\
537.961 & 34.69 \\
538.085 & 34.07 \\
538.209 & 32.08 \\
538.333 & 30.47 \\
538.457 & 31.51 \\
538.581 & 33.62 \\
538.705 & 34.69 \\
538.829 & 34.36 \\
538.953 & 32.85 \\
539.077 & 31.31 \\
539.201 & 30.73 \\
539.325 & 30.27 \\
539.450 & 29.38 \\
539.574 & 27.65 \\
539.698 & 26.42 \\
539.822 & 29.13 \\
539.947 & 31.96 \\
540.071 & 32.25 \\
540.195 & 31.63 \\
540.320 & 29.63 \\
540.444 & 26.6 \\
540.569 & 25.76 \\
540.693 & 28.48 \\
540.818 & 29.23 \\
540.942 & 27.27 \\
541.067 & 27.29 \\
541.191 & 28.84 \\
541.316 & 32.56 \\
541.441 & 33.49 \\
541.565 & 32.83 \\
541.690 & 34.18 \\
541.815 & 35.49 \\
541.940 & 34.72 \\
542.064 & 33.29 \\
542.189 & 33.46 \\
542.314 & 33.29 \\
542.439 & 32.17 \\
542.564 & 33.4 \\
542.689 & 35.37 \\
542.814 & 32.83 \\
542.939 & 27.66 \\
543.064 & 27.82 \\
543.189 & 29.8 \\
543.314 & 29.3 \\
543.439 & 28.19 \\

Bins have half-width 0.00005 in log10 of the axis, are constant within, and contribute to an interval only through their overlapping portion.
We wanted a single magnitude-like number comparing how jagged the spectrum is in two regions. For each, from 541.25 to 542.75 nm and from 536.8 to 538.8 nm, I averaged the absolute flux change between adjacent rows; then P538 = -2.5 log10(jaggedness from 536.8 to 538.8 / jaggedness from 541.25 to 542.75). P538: -0.69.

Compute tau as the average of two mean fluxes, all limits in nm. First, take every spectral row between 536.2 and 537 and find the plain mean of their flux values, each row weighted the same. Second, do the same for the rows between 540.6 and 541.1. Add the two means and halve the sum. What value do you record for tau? 29.5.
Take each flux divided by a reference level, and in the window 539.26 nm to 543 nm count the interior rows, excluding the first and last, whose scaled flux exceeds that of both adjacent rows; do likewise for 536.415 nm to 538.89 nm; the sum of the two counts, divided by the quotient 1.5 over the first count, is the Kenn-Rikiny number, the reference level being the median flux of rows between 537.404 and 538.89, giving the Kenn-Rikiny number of 36.0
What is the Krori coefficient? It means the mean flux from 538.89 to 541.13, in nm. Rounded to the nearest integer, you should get 29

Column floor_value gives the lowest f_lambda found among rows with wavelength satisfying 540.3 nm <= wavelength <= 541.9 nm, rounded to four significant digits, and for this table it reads 25.76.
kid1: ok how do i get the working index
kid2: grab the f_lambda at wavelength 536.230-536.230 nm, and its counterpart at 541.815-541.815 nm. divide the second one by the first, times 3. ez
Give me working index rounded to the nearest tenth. 3.3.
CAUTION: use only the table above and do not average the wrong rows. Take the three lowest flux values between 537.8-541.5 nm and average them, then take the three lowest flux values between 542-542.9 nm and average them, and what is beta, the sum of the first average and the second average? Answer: 59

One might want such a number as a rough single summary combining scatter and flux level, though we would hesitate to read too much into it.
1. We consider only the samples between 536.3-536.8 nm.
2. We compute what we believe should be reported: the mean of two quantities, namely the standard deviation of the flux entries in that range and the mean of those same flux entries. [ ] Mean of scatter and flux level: 15.9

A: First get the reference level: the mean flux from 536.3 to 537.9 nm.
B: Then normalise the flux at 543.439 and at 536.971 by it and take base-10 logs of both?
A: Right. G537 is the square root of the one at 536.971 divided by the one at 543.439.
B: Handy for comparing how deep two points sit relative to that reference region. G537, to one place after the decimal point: 1.2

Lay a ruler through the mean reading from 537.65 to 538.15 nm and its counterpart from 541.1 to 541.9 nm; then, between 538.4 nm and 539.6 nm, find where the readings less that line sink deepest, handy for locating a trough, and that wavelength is 539.574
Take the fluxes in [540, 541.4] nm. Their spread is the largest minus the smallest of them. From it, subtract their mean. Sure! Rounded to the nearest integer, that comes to -22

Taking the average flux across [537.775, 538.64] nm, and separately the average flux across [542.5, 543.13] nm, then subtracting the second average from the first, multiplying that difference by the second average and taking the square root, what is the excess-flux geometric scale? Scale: 6.7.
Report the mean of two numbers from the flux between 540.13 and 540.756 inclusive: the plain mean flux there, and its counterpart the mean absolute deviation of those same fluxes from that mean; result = 15.1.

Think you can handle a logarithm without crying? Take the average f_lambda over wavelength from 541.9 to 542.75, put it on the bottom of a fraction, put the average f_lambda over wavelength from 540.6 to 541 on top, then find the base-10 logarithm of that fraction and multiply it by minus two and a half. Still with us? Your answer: 0.19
